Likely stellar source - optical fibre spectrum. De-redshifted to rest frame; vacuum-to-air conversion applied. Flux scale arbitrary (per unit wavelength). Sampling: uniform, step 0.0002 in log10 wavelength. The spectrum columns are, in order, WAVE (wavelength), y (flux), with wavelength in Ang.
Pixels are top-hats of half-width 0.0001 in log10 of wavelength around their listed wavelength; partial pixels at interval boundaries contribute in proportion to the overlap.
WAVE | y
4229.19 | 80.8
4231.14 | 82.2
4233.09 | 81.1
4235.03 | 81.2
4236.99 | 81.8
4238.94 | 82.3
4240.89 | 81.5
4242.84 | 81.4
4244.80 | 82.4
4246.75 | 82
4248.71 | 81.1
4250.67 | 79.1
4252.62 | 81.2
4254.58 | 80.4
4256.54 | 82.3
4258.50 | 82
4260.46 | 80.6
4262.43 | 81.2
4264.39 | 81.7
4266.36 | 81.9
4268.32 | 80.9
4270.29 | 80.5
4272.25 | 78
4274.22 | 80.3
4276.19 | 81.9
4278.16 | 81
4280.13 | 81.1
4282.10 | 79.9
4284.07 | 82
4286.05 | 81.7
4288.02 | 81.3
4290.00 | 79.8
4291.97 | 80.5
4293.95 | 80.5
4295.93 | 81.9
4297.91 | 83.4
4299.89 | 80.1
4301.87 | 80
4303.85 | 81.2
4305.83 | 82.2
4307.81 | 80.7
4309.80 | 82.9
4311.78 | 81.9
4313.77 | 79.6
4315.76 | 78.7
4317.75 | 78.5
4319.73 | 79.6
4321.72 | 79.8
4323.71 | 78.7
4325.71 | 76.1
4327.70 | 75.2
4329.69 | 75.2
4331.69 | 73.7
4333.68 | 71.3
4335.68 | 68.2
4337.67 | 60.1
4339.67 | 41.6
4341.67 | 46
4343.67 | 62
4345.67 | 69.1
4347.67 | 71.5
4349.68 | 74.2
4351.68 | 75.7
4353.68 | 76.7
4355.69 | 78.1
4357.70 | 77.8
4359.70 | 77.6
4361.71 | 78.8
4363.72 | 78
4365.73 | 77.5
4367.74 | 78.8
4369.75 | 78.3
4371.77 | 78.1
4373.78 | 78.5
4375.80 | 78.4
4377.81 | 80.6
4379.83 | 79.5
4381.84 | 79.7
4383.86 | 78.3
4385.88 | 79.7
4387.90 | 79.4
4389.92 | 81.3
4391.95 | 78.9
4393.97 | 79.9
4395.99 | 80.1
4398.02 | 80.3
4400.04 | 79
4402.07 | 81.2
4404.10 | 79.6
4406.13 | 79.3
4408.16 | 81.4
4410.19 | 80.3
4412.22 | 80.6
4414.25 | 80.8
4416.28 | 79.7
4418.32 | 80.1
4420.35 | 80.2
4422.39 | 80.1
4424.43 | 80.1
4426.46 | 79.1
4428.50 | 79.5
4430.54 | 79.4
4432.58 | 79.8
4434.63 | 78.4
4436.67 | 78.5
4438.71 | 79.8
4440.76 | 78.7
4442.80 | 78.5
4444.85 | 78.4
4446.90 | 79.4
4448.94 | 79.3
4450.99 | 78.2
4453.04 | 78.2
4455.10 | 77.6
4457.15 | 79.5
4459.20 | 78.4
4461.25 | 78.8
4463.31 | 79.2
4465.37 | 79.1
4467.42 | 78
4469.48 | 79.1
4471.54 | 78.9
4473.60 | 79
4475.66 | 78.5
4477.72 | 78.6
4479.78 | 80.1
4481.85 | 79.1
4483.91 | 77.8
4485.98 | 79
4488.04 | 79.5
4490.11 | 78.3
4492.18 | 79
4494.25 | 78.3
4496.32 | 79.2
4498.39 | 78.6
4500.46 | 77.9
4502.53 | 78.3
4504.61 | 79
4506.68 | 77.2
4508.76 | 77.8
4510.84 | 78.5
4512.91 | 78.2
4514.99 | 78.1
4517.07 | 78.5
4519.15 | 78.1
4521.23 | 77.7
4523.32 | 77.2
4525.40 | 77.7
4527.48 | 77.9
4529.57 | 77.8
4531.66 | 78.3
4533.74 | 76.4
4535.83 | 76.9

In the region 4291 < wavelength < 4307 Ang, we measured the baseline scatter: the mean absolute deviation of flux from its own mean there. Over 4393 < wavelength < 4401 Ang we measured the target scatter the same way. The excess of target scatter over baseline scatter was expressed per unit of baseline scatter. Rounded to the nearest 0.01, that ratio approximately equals -0.57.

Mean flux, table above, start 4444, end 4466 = 78.7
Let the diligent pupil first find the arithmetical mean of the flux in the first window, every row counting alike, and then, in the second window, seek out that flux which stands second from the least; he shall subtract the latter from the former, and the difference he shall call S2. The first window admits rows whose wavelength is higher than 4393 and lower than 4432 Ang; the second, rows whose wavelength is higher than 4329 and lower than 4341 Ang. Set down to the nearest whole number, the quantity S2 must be 20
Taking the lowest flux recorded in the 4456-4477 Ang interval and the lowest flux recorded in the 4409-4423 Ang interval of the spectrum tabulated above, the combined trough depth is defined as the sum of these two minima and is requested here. 158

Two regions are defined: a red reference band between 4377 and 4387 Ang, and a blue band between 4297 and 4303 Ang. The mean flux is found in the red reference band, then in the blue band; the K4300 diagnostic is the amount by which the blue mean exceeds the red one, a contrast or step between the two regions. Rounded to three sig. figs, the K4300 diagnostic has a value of 1.61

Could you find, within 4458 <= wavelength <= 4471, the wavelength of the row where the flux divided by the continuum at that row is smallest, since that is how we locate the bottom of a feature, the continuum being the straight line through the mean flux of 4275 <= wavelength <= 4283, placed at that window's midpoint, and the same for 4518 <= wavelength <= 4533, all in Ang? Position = 4467.42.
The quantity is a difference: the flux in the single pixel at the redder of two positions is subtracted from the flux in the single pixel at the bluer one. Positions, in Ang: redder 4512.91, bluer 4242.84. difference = 3.2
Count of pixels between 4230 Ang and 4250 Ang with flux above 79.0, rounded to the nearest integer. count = 10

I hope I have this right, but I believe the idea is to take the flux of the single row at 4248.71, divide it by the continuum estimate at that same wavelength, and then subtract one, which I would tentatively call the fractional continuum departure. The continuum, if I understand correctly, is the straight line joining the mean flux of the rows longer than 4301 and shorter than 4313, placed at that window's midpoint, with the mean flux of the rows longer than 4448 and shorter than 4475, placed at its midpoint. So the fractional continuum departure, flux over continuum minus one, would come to -0.017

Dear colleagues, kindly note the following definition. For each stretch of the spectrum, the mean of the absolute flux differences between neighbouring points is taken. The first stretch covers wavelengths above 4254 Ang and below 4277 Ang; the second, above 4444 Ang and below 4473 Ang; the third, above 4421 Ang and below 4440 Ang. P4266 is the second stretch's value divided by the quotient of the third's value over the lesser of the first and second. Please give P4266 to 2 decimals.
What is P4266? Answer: 0.83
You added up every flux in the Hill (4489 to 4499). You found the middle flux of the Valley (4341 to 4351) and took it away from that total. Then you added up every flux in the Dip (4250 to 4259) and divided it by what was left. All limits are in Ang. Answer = 1.25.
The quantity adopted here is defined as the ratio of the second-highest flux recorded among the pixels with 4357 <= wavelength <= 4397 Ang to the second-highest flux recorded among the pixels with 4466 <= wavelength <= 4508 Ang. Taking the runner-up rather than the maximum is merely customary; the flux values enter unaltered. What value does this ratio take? 1.01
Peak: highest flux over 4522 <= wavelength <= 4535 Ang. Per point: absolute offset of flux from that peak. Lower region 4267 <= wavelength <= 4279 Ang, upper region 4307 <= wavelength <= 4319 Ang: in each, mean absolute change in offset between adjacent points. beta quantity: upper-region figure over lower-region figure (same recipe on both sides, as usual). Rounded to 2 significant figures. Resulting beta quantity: 1.0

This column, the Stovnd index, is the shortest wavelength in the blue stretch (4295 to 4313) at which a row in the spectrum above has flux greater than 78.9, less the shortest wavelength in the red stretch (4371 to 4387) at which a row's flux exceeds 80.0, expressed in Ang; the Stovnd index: -81.9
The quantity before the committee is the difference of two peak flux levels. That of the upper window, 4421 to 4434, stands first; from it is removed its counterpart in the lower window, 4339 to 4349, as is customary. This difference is 8.6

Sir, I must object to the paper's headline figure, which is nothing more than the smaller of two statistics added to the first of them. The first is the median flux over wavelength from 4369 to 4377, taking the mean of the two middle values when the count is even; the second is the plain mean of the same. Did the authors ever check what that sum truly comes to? 157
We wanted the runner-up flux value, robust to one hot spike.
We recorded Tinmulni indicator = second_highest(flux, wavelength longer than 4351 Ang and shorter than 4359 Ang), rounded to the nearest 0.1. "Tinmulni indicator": 77.8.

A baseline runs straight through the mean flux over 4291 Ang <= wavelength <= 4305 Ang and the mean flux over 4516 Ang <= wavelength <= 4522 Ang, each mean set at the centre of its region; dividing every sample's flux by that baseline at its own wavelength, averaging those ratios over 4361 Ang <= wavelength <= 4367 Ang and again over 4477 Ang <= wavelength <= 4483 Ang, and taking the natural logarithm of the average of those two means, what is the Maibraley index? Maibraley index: -0.009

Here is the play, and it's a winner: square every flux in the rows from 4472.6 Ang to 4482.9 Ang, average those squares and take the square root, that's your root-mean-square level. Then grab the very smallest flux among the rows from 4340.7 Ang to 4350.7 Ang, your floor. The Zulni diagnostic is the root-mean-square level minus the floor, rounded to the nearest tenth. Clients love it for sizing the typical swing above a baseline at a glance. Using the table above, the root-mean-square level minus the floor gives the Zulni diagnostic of 33.1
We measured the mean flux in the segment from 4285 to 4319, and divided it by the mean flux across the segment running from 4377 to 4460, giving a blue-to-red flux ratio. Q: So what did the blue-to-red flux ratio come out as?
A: 1.02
